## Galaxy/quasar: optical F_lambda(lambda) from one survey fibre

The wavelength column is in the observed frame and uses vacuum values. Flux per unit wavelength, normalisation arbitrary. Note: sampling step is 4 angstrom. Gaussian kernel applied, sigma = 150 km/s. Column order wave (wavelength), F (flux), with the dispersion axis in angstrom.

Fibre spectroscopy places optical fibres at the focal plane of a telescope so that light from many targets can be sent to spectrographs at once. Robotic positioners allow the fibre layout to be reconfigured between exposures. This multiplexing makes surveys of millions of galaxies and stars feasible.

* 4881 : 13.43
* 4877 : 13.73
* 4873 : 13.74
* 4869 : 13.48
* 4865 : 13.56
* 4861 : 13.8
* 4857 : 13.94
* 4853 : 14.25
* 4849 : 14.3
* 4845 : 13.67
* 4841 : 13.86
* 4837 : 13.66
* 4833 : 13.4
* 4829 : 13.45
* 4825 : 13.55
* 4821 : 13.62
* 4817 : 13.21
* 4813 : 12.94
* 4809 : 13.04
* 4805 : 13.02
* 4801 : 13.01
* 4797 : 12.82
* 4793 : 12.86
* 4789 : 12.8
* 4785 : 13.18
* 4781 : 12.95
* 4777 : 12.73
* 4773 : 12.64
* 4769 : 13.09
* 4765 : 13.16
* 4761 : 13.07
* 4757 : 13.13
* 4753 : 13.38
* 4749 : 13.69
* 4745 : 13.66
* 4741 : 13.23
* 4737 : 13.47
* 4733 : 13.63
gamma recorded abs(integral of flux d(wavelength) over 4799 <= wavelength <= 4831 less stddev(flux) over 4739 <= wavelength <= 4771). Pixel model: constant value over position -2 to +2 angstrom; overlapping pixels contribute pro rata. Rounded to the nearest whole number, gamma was 423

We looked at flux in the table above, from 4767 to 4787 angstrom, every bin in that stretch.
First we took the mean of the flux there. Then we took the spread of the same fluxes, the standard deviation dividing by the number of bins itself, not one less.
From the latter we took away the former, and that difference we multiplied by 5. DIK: -63.6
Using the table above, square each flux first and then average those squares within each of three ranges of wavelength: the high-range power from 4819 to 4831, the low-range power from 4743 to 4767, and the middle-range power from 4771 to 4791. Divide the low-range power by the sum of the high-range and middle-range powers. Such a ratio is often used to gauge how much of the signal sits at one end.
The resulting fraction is 0.51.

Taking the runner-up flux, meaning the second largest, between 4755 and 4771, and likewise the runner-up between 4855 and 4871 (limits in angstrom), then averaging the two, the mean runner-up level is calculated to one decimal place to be 13.5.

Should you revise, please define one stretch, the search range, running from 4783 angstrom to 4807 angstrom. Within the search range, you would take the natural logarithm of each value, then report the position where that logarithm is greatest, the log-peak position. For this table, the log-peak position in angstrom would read 4785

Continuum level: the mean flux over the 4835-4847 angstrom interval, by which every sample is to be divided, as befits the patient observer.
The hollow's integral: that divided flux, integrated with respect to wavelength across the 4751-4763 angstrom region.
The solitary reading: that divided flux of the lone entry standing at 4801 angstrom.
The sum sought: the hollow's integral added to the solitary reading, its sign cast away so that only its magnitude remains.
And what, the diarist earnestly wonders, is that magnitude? 12.5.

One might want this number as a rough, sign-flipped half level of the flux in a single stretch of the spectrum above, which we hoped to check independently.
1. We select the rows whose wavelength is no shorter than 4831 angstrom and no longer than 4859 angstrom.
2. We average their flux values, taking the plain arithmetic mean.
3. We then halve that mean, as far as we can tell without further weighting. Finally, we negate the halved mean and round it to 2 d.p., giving -6.93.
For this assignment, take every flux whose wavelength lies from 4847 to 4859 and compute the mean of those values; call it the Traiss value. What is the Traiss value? 14.2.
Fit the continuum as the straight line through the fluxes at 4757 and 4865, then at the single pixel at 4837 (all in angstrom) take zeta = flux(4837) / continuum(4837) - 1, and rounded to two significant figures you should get 0.016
